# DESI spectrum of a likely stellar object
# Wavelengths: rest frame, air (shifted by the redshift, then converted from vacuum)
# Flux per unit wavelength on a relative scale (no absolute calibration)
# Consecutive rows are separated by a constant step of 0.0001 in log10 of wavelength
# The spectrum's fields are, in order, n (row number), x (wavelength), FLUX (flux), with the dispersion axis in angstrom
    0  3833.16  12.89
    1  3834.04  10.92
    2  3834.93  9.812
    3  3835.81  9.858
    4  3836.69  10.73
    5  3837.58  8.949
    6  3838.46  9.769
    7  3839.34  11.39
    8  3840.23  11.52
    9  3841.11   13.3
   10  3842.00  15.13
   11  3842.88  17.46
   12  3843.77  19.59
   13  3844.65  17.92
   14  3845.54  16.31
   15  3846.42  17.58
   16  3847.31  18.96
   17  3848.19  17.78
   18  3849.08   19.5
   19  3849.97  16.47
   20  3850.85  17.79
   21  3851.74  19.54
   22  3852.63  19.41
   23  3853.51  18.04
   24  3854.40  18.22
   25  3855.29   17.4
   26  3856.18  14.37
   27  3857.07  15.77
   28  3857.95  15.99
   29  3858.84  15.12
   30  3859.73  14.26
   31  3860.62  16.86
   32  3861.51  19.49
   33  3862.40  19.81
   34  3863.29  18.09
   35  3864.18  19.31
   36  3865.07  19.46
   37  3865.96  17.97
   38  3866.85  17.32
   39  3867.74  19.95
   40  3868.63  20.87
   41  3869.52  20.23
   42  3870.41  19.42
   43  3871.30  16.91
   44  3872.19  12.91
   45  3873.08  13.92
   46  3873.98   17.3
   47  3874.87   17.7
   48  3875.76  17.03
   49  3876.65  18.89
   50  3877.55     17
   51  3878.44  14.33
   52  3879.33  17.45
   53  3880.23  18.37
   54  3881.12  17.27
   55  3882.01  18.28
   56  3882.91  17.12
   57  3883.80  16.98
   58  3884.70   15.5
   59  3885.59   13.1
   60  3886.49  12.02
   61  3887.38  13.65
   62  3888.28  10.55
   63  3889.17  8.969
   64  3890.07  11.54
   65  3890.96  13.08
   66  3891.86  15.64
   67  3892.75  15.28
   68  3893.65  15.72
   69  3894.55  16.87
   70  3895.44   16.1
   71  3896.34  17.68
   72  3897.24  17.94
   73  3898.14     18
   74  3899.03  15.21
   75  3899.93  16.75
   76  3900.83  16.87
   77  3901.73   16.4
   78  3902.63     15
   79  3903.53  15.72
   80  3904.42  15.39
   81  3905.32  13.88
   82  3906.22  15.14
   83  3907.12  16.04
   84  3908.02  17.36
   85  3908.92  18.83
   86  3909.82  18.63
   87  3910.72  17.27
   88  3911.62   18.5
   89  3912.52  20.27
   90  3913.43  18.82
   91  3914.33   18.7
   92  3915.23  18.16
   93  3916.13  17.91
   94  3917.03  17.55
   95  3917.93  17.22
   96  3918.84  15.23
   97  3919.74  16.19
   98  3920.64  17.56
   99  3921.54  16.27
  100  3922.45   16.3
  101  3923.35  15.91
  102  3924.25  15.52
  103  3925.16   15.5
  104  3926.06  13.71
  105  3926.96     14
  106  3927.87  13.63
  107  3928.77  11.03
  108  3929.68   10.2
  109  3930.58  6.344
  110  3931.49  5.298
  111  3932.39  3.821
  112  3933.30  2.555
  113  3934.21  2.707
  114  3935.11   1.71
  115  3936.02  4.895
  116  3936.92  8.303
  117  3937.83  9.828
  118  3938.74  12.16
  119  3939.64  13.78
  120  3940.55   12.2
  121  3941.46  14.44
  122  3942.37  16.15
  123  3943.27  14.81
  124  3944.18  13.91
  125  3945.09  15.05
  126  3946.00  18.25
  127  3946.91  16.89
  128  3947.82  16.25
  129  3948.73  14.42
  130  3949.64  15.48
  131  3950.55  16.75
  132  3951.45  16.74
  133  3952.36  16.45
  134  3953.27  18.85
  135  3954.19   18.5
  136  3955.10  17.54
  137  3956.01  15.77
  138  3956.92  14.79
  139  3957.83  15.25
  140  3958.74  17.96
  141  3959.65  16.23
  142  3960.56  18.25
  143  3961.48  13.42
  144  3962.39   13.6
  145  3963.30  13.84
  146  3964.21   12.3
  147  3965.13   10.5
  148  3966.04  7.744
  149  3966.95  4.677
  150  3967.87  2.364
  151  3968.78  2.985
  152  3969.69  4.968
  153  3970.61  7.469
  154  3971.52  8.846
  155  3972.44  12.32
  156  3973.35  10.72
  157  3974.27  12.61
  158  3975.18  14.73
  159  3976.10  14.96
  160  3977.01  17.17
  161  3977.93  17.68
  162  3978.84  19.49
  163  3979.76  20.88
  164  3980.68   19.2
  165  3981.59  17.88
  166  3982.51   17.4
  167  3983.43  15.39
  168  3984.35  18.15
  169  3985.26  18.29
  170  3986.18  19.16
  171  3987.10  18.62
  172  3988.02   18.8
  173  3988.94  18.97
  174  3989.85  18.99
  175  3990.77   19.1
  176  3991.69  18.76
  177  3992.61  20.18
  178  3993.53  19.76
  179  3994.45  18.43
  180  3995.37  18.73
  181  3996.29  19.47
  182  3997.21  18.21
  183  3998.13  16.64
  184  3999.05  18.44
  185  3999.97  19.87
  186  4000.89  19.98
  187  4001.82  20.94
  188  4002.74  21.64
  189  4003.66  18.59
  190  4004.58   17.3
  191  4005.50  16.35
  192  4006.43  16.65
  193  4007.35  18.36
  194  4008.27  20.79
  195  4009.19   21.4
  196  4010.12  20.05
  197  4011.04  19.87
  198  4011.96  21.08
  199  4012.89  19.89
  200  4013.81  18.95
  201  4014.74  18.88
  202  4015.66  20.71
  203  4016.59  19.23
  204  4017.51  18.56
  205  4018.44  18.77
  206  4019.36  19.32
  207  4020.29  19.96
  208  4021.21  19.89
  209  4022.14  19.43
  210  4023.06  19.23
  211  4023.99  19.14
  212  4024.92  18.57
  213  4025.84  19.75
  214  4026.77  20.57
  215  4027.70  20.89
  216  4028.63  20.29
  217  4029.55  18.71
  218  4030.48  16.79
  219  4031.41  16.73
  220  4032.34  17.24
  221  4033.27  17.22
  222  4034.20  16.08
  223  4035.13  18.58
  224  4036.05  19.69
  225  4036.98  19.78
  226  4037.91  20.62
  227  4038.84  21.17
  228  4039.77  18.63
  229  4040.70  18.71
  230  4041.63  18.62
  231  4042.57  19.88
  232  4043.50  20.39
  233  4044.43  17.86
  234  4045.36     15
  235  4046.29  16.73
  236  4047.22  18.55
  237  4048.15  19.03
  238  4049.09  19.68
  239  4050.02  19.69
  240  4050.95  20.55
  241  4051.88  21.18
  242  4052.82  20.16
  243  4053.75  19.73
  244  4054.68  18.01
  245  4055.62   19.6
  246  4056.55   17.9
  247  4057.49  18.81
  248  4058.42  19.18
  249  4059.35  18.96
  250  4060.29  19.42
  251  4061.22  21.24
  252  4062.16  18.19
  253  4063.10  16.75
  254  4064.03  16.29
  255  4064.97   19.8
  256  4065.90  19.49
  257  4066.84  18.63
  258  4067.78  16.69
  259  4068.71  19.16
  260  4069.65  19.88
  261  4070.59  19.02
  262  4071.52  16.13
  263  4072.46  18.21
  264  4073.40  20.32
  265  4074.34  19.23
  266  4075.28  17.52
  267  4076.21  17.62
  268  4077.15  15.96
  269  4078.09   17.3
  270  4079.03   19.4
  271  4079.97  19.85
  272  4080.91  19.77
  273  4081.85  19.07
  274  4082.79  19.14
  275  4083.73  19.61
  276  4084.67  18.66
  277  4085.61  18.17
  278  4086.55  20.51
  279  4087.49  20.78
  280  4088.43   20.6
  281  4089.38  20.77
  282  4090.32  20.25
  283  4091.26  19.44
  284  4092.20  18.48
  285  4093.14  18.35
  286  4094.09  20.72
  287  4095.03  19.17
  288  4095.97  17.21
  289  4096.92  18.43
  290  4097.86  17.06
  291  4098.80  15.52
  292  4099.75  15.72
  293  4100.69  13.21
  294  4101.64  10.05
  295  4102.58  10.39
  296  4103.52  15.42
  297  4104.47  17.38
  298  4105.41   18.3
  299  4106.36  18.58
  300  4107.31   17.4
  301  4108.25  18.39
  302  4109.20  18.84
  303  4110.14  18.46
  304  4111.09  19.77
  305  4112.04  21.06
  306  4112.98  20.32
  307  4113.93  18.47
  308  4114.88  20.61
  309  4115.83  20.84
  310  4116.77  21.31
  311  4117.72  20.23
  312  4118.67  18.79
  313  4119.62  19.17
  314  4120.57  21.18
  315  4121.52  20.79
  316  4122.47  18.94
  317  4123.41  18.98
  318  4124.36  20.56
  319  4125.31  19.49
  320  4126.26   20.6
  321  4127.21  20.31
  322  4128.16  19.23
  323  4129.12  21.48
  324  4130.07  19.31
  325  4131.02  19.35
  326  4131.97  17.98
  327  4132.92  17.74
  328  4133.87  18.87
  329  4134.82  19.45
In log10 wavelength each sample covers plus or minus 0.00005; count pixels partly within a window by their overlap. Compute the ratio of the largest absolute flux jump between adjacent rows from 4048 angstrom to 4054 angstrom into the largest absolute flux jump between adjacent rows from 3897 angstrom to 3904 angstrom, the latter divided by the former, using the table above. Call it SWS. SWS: 2.7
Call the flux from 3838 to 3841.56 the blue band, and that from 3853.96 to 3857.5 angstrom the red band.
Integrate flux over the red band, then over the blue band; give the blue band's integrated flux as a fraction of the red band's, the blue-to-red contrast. 0.70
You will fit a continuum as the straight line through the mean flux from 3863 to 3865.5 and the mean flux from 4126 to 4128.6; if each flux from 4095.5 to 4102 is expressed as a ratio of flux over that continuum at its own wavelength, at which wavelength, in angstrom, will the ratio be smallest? 4101.64 angstrom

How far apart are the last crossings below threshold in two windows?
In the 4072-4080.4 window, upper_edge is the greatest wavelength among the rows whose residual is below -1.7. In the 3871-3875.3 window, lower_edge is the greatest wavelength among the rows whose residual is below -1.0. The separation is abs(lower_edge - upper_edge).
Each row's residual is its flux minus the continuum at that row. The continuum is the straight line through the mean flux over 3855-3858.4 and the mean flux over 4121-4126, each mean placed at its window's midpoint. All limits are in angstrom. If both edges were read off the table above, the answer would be 205.0 angstrom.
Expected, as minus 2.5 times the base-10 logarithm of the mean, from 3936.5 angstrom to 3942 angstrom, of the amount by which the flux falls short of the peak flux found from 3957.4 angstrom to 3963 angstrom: -2.0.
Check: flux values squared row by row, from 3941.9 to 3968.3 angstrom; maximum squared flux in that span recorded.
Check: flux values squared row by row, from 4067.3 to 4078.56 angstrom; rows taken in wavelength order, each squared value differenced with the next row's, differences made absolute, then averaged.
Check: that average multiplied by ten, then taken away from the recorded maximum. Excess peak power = -203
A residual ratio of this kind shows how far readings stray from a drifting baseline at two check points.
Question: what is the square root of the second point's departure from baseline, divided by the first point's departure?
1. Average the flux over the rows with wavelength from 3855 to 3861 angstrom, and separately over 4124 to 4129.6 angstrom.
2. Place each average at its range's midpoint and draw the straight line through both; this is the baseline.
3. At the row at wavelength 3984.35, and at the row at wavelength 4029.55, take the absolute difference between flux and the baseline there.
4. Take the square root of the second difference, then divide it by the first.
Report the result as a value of 1.0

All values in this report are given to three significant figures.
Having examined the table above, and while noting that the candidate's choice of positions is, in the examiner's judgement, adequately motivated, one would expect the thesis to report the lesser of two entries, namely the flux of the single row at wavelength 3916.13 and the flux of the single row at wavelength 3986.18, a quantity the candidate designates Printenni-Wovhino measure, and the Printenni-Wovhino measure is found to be 17.9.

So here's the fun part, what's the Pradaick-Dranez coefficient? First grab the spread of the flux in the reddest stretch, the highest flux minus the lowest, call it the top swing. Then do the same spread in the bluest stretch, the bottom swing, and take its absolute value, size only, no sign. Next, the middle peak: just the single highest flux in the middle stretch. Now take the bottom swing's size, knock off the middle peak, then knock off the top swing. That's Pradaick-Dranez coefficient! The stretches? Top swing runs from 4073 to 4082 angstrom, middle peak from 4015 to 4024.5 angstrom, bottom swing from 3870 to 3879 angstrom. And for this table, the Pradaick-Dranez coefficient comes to -18.6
